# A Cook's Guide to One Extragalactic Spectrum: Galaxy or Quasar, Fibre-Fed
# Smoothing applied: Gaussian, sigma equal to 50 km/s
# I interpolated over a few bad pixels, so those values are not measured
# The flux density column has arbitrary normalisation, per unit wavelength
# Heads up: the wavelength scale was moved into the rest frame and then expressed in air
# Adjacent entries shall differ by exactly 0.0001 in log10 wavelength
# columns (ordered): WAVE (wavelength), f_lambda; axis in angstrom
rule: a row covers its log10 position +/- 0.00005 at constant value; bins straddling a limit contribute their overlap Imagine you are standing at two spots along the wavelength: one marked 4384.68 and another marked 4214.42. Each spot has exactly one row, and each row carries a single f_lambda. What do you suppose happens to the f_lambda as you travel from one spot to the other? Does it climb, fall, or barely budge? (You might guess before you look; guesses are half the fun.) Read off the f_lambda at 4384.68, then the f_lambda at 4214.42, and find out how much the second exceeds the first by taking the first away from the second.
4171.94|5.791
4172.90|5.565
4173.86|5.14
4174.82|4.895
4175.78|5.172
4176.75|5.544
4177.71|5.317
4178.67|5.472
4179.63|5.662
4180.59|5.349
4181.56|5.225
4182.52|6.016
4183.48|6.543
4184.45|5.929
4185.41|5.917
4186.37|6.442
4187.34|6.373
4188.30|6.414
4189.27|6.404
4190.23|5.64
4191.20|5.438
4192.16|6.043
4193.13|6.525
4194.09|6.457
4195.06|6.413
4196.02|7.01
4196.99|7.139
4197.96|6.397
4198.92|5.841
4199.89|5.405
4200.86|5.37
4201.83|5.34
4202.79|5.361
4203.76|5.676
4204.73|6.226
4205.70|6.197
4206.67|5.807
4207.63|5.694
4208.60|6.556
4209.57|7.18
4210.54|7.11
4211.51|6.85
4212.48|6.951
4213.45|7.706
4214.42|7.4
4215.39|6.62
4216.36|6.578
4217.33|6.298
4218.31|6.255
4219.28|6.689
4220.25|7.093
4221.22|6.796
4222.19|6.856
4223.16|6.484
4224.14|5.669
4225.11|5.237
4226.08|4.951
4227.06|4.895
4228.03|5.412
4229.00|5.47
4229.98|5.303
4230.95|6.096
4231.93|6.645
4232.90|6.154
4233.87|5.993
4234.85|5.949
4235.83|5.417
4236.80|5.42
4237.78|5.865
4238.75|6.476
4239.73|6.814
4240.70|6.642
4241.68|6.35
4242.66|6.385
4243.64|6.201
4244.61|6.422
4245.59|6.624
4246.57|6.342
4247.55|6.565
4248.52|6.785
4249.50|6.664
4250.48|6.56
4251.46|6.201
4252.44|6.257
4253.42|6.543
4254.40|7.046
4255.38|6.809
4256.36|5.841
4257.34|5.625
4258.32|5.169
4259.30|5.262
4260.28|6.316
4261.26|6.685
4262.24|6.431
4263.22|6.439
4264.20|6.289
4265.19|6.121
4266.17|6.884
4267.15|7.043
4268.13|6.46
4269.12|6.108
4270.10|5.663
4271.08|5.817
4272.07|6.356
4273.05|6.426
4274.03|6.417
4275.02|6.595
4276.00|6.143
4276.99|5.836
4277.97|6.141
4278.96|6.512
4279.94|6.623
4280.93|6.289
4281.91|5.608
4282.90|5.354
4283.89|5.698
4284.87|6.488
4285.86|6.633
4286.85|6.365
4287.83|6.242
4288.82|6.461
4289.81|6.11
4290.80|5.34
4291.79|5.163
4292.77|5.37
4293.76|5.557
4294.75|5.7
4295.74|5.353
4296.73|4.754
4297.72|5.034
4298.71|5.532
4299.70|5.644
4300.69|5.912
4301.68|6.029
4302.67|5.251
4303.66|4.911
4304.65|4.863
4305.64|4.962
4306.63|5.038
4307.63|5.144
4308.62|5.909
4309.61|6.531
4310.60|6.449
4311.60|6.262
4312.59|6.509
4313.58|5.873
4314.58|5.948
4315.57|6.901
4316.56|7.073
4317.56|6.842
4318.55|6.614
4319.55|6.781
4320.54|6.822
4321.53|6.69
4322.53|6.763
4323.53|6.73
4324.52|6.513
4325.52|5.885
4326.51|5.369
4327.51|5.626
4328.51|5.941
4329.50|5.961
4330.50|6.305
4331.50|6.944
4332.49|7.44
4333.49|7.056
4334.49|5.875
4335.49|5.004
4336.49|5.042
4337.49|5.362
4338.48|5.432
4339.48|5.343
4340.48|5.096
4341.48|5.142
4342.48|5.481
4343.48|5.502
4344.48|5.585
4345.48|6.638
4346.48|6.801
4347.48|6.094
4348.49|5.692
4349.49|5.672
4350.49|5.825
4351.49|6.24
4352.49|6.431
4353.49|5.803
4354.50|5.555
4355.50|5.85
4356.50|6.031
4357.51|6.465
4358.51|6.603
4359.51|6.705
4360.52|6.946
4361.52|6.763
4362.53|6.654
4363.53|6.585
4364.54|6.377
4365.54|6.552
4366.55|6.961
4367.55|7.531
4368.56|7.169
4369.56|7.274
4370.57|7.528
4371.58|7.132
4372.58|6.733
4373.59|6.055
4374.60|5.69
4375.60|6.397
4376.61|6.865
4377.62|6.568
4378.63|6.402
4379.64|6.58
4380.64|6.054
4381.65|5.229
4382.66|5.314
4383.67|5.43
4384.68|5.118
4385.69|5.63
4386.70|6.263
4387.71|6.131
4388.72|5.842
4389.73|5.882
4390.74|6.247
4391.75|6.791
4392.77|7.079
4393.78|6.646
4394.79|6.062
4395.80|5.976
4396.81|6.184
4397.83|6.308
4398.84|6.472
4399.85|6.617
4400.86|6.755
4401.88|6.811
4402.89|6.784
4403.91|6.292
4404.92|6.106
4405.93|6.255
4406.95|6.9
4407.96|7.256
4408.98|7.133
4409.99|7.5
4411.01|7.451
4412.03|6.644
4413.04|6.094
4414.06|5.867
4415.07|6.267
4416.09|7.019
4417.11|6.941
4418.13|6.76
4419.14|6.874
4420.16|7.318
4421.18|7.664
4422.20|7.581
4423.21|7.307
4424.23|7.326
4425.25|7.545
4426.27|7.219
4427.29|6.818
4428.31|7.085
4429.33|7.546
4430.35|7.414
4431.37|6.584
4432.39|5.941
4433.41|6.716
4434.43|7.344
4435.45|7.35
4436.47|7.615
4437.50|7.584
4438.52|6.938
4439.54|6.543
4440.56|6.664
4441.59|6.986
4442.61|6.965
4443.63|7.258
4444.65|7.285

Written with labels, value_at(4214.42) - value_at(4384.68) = 2.3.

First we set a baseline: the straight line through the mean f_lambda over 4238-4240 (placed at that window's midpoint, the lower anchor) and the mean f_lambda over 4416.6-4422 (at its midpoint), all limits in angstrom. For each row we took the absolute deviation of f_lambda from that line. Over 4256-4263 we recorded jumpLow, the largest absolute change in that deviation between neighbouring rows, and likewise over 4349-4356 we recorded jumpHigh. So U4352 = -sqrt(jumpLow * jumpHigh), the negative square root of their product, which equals -0.81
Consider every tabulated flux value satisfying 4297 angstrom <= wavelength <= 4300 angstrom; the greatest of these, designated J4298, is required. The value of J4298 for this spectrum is 5.644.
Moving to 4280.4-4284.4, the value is 6.289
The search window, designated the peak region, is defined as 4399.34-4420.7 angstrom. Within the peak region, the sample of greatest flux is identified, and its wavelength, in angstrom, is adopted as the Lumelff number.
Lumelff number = 4409.99 angstrom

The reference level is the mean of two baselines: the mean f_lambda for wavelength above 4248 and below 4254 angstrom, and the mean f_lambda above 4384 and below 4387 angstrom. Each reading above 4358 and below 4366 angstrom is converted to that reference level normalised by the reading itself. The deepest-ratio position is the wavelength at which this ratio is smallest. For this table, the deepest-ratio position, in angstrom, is 4360.52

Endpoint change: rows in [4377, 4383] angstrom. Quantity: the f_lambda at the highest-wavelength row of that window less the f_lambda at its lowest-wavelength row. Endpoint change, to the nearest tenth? -1.3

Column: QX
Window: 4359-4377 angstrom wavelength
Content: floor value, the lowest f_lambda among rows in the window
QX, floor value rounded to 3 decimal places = 5.690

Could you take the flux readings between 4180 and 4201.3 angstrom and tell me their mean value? 6.10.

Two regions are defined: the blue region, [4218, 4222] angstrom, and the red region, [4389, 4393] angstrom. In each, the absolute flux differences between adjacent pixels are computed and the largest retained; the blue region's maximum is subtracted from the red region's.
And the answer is 0.11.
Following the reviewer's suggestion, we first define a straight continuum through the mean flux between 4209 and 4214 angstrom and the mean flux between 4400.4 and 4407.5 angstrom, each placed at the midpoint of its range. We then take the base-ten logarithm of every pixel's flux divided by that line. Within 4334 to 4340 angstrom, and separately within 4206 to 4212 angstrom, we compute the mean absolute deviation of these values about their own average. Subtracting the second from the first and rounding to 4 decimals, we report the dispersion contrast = -0.0184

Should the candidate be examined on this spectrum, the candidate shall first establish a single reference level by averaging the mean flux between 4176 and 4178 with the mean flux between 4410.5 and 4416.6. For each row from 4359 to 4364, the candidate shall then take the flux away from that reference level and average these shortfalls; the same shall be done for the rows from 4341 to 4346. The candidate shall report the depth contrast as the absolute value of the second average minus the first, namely 1.1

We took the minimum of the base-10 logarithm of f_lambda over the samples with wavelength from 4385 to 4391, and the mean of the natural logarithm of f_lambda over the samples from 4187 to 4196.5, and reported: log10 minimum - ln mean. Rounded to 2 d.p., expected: -1.08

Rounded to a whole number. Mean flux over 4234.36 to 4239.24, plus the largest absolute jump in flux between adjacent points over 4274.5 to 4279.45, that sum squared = 39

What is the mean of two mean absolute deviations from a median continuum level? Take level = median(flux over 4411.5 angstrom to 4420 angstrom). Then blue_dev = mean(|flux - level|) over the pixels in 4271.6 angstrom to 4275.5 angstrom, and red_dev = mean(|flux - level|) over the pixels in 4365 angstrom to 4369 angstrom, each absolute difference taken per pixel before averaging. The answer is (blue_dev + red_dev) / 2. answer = 0.3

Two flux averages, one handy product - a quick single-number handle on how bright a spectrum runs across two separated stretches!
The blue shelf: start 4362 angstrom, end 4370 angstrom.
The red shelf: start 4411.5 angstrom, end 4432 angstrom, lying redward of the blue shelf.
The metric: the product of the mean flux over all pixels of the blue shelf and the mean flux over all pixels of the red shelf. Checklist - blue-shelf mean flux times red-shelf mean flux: 48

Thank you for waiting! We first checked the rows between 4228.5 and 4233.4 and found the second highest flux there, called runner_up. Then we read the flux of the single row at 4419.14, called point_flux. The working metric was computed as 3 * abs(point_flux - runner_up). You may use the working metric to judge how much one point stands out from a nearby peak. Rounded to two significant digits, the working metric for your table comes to 2.2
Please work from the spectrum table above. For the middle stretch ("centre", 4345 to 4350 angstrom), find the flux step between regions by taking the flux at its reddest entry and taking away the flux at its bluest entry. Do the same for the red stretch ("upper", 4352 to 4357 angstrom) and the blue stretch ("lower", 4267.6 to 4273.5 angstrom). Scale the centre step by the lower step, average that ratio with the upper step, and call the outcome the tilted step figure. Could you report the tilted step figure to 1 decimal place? 14.0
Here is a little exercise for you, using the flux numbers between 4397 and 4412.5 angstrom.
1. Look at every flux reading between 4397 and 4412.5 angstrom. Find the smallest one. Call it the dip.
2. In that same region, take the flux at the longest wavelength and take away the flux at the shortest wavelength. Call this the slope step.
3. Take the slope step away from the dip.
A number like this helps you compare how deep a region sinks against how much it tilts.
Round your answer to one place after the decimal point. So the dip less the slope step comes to 5.8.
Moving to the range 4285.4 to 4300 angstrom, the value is 5.7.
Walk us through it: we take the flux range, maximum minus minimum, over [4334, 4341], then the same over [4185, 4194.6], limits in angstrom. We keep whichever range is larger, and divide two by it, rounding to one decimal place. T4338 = 1.8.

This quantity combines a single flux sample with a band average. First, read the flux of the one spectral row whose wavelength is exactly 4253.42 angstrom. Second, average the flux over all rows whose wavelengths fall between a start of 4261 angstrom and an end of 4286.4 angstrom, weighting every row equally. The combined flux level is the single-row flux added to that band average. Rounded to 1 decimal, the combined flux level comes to 12.8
